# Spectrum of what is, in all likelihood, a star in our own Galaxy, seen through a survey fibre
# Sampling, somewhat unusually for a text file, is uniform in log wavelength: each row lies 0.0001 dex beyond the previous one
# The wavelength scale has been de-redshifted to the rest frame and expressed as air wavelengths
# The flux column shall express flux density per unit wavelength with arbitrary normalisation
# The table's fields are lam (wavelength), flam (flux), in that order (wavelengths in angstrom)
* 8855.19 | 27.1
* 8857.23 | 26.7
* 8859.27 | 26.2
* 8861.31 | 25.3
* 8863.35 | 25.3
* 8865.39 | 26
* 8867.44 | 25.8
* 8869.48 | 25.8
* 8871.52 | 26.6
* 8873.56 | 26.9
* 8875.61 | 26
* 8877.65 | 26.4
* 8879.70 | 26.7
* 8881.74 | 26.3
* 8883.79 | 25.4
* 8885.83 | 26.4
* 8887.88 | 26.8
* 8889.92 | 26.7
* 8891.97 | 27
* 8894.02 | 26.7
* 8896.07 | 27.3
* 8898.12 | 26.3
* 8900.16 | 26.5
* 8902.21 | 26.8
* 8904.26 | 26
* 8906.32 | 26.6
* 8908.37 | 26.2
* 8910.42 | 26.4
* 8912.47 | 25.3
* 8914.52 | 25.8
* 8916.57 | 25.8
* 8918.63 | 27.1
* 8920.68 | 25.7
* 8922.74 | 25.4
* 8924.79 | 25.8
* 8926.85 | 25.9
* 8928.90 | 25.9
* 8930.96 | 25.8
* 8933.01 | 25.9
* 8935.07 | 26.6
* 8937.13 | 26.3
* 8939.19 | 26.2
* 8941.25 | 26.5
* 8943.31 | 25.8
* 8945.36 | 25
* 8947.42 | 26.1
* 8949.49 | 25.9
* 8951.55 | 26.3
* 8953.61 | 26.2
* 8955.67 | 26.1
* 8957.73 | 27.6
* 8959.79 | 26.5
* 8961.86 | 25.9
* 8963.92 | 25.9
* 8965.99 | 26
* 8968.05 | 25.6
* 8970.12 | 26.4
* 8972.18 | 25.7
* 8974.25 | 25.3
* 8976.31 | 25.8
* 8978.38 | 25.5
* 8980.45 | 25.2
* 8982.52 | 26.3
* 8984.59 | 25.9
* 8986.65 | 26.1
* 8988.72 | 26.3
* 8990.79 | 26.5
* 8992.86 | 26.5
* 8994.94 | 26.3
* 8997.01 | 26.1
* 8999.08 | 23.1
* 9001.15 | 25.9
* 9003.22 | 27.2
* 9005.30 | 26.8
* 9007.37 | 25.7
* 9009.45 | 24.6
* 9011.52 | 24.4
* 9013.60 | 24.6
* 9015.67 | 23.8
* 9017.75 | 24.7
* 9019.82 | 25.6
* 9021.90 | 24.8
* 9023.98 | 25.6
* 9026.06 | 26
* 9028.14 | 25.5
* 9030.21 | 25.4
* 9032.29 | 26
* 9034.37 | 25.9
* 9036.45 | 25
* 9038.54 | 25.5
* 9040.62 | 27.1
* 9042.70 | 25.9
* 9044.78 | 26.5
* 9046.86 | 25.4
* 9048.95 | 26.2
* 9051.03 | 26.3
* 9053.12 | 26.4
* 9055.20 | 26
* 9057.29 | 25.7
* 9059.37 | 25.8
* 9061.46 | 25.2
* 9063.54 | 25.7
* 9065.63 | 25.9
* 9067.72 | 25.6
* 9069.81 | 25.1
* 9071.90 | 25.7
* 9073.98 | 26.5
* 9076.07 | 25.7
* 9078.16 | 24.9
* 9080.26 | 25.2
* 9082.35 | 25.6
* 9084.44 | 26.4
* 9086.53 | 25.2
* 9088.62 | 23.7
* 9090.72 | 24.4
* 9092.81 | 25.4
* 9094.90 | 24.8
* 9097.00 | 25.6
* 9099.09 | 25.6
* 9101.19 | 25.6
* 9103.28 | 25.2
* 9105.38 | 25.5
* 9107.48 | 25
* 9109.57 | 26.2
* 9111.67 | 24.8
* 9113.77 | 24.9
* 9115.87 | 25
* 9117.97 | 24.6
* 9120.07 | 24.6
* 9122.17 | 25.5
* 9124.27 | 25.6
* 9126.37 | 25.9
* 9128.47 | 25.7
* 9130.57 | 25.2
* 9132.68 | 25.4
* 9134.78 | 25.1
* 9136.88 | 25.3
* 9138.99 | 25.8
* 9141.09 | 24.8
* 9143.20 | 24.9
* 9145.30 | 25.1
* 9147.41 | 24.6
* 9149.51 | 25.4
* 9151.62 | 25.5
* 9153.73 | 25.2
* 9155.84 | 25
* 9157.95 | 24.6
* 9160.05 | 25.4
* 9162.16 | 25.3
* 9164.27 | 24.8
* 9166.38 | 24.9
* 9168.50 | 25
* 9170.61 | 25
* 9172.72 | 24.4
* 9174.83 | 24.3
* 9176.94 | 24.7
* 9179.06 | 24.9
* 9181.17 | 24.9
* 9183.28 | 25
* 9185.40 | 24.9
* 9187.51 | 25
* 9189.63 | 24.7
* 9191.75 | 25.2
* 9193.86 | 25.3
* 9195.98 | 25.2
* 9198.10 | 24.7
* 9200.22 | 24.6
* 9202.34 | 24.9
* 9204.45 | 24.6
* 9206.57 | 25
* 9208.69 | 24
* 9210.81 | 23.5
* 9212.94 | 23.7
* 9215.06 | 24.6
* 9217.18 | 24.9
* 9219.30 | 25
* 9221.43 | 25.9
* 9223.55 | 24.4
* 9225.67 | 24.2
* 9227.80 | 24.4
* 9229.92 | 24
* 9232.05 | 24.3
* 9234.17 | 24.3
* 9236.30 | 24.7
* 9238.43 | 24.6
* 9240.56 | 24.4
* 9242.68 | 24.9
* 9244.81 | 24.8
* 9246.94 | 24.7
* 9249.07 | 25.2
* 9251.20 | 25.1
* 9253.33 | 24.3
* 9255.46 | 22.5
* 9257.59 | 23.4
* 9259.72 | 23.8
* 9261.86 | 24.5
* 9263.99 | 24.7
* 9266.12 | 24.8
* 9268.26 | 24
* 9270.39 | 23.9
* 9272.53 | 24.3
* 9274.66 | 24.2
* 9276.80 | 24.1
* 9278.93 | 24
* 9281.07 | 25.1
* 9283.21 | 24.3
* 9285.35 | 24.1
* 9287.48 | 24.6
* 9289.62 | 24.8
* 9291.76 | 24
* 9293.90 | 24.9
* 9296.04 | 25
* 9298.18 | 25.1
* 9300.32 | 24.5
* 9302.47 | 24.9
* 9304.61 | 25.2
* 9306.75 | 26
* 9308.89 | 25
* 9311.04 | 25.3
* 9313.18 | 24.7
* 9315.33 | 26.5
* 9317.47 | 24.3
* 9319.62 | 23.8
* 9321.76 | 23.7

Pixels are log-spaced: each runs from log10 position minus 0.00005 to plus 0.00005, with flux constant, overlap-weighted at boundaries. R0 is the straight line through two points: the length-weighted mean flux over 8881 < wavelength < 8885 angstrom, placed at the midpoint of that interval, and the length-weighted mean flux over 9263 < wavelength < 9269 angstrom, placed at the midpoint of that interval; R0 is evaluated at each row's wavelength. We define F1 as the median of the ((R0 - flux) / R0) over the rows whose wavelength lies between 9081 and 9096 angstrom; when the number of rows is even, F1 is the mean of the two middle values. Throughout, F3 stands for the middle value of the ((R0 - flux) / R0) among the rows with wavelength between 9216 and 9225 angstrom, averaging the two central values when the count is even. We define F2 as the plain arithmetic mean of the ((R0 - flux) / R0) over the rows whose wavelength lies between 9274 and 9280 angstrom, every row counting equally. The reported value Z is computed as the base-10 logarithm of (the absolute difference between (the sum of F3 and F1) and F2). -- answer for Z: -1.54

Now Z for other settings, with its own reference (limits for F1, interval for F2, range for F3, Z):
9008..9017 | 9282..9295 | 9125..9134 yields -1.86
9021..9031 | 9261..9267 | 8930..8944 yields -1.67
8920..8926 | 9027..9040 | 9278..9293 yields -1.80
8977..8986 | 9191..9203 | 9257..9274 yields -1.80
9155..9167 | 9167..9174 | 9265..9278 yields -2.06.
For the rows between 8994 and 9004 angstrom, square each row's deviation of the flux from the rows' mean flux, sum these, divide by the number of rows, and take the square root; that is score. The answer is 1.38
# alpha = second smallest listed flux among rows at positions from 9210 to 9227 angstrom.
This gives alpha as 23.7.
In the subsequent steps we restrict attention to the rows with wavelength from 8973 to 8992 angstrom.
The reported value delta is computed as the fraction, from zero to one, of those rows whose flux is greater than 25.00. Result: 1.00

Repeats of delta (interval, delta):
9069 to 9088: 0.89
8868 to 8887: 1.00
